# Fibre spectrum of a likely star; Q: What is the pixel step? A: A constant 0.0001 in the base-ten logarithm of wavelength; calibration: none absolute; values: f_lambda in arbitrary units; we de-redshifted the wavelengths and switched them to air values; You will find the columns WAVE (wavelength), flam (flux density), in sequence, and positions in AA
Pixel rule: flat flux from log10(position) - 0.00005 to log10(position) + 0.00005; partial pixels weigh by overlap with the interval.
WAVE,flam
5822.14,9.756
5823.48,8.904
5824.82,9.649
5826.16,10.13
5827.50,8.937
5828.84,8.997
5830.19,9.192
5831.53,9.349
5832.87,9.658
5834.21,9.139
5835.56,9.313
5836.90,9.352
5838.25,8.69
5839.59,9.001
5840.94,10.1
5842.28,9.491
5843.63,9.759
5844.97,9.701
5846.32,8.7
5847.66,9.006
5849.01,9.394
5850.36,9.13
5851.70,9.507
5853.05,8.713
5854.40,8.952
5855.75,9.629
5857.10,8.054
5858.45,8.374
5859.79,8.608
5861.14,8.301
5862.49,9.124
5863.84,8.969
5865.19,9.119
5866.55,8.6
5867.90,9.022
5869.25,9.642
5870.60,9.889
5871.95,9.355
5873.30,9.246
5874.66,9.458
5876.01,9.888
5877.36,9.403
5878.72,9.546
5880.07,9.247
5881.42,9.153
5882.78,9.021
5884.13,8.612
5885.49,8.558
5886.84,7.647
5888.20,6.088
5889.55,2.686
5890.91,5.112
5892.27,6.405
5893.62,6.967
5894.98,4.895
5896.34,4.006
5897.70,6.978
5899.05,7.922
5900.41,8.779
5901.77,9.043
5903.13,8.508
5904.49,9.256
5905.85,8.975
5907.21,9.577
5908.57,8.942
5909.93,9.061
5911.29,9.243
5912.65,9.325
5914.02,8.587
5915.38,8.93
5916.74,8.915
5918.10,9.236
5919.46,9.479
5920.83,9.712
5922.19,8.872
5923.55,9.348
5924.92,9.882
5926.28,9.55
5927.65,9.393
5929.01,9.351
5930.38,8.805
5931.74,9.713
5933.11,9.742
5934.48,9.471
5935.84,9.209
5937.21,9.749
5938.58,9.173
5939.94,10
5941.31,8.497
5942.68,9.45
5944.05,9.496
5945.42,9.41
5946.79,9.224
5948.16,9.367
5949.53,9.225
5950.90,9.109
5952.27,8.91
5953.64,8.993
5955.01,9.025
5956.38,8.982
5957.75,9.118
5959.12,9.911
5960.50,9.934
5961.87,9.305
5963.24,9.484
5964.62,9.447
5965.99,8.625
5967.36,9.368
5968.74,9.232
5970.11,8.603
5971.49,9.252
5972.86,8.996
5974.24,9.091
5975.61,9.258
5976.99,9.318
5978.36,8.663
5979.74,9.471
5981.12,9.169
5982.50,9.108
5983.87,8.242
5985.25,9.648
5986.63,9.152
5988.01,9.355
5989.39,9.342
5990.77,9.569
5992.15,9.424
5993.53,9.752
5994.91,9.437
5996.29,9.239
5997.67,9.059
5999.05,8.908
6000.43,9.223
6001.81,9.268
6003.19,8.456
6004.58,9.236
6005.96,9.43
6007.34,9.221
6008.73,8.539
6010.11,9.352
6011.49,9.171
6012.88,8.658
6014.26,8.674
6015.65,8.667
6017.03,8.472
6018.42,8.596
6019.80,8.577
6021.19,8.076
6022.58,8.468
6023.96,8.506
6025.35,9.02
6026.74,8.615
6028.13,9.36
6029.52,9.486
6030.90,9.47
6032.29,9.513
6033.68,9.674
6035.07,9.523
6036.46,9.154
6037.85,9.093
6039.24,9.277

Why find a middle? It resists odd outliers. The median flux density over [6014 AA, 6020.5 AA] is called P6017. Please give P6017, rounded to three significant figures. 8.60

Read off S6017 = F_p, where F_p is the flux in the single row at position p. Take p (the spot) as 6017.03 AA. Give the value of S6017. 8.472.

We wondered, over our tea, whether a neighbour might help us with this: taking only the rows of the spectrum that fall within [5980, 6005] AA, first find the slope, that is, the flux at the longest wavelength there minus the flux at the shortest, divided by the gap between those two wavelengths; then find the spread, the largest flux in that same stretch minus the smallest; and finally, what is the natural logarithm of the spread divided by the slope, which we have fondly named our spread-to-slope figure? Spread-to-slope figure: 6.3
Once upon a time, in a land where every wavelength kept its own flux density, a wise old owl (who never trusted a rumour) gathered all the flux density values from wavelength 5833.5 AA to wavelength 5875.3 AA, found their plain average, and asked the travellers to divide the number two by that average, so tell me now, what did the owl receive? 0.219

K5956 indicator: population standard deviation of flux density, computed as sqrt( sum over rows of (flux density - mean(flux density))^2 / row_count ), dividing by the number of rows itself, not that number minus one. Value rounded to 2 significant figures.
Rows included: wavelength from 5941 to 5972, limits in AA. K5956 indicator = 0.35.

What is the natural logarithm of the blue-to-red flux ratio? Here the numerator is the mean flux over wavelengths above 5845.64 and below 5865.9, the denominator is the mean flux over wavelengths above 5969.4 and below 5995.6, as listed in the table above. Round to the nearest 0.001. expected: -0.033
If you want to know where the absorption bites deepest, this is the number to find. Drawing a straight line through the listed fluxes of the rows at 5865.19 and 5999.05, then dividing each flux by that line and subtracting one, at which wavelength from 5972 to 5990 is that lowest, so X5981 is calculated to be 5983.87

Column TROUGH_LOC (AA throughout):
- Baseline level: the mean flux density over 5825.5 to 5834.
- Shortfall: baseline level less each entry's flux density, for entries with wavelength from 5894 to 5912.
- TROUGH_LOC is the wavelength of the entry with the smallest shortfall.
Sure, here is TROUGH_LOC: 5907.21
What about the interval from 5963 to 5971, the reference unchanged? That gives 5963.24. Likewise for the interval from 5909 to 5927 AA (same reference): 5924.92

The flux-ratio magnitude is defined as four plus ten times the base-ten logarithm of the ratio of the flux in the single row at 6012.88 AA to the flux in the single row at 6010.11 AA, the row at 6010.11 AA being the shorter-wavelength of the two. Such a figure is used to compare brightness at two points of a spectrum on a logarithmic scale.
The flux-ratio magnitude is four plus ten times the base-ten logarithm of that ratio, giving 3.7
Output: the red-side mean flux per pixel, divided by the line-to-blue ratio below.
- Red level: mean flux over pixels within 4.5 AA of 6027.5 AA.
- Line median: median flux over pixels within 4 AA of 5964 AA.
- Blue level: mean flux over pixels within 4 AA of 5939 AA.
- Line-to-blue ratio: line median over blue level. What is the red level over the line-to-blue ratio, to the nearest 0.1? 9.0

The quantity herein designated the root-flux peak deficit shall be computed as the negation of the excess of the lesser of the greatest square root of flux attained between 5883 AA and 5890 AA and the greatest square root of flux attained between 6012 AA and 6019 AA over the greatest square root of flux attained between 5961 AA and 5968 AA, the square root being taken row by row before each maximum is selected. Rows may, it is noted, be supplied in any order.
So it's 0.14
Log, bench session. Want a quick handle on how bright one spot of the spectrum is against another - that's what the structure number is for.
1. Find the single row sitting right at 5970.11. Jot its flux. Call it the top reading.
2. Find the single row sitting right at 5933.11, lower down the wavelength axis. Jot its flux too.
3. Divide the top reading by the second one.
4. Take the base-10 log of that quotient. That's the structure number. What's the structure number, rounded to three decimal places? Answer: -0.054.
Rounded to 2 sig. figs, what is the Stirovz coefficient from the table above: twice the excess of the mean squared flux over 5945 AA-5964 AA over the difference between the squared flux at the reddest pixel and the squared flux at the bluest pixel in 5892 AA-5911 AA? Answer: 90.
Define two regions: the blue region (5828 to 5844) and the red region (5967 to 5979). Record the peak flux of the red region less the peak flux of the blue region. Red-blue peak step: -0.73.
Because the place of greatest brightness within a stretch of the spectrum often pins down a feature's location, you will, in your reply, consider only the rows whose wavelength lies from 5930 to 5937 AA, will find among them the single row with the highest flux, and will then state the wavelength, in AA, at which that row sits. 5933.11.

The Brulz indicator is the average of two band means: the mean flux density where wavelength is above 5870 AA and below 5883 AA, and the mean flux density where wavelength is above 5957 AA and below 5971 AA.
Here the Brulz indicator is 9.4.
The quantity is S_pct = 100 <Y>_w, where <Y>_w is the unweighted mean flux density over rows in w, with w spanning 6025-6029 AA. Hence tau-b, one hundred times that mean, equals 900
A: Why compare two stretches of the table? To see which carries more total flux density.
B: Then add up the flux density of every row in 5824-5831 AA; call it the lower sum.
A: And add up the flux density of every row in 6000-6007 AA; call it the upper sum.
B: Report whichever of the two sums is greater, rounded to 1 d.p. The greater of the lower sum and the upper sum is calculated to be 46.9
